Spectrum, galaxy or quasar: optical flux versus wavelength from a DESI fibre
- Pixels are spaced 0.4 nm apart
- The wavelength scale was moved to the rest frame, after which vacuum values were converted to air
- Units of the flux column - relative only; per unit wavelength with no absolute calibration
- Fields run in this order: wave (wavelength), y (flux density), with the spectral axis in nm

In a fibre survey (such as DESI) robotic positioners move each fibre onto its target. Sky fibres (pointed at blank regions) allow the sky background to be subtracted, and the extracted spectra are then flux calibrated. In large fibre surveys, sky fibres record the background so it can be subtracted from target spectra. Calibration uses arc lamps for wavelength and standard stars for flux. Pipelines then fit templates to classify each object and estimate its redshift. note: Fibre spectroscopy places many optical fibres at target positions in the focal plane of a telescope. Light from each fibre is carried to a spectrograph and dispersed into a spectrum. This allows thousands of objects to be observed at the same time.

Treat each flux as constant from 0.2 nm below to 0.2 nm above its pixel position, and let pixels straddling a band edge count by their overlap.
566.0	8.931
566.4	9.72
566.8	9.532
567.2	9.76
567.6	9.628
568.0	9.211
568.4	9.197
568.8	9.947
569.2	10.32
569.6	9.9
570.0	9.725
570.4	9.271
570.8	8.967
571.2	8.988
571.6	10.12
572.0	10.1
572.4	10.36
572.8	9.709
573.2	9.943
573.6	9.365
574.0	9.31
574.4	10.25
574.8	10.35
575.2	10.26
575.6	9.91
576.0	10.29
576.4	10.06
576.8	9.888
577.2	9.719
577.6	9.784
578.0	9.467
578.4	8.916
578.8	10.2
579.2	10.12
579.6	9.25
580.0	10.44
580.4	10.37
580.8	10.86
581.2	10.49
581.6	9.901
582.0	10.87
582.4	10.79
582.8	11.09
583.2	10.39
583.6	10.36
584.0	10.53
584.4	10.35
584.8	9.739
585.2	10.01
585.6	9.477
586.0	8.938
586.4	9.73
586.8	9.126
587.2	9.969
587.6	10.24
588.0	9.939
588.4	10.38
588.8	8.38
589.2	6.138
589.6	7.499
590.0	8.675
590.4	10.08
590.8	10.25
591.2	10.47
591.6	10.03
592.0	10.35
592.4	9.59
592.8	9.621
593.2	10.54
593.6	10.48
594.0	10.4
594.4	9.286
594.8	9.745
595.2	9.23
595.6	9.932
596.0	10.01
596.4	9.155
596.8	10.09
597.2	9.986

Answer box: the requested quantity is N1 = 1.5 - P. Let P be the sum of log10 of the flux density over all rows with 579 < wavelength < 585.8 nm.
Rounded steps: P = 17.2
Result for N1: -15.7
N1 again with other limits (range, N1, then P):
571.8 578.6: -15.4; 16.9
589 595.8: -15.1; 16.6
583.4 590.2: -15.0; 16.5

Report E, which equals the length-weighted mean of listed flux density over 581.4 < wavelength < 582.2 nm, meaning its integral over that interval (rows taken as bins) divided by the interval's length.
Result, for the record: 10.4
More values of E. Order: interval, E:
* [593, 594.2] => 10.5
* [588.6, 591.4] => 8.8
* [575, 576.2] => 10.2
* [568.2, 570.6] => 9.7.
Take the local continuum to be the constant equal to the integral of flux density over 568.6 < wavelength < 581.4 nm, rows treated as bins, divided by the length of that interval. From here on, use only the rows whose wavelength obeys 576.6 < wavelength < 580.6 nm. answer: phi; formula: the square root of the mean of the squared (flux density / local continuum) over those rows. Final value 0.99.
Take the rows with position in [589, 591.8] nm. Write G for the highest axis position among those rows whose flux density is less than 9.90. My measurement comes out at 590.0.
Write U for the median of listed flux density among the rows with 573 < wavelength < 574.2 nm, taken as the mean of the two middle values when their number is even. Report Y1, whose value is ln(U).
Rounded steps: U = 9.4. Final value 2.24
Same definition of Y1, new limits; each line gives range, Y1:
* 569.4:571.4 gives 2.23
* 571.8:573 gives 2.31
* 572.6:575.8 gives 2.30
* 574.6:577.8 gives 2.30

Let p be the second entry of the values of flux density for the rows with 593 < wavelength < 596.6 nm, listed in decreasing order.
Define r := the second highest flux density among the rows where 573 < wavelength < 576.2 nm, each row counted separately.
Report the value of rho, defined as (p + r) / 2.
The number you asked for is 10.4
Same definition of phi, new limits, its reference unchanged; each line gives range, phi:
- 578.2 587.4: 1.02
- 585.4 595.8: 0.97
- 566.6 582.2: 1.00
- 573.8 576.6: 1.02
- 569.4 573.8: 0.98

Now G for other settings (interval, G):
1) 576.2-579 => 578.4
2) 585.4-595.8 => 595.2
